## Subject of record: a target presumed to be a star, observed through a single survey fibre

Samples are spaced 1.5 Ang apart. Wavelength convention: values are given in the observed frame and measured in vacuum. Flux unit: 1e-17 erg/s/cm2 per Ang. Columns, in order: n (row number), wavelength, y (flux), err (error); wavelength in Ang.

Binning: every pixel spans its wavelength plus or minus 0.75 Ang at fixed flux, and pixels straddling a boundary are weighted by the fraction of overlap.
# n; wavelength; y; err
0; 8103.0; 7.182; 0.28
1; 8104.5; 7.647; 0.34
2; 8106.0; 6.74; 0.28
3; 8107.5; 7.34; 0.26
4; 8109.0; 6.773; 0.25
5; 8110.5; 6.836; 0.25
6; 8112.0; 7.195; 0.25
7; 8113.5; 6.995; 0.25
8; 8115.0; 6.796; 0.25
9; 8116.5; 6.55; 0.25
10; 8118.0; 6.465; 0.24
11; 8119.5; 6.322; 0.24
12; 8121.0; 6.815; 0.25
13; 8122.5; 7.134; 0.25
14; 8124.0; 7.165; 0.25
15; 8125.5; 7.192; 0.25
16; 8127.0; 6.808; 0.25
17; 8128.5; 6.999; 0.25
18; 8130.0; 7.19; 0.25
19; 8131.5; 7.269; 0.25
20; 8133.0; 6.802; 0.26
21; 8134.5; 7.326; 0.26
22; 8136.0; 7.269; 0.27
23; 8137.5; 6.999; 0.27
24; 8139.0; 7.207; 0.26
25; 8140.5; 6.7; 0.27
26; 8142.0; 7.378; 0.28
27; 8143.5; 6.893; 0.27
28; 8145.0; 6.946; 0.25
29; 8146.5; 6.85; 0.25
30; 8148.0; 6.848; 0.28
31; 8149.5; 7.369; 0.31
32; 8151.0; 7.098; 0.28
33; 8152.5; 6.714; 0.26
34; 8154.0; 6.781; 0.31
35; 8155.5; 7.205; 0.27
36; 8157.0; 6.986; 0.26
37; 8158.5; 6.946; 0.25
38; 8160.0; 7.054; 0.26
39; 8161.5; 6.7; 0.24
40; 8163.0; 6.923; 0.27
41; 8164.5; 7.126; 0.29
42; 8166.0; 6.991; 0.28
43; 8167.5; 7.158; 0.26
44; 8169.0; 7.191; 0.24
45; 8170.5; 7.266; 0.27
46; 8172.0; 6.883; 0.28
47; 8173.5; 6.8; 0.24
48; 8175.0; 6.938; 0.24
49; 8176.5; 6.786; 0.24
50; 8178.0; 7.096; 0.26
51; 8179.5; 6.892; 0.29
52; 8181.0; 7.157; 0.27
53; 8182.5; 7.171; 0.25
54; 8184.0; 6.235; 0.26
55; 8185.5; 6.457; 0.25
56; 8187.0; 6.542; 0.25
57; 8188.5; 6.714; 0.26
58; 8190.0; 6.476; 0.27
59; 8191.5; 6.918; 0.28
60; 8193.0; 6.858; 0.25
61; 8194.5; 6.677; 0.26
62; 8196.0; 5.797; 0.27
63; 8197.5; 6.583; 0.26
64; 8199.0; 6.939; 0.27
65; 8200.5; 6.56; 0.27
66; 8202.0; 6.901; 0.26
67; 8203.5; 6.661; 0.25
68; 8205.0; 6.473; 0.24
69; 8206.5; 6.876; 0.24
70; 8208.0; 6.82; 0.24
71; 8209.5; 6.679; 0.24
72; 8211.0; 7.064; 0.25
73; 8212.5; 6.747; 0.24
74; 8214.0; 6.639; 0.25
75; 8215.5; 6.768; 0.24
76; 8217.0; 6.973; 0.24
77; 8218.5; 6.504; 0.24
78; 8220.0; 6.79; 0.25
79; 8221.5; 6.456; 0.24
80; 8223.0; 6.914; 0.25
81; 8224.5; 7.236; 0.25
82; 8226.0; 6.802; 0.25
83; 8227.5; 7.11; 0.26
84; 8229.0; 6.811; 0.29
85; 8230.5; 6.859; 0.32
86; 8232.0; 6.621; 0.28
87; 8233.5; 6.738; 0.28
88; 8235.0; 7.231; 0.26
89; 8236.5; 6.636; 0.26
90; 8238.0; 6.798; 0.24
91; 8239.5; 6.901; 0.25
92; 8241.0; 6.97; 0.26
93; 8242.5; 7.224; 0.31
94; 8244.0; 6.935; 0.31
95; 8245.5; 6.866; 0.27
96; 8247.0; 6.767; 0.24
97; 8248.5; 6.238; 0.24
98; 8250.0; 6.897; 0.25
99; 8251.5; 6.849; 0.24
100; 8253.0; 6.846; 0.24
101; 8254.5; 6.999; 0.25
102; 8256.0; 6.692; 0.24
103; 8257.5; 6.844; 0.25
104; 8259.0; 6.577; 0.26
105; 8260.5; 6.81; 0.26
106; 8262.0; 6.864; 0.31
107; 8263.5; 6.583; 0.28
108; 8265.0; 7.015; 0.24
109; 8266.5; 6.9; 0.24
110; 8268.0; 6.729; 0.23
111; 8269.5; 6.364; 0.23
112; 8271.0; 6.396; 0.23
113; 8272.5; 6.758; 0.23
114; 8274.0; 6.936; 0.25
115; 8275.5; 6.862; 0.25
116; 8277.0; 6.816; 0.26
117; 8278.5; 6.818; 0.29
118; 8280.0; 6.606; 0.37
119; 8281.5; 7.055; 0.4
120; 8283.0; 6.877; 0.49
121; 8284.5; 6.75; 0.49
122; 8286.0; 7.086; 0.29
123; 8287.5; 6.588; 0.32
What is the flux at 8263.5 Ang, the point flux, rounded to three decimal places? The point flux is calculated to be 6.583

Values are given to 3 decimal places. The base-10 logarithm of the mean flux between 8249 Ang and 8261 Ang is 0.833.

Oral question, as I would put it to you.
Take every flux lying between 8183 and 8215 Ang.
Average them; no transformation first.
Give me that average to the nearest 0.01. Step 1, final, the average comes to 6.65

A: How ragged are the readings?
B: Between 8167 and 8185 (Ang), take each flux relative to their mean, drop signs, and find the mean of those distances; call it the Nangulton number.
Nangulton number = 0.21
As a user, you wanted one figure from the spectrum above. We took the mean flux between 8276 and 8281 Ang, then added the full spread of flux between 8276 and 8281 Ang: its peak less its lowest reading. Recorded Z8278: 7.0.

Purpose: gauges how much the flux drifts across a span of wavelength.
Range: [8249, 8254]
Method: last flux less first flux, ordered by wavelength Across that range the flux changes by -0.05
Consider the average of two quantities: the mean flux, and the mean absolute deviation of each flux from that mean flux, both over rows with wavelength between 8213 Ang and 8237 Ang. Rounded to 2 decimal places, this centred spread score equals 3.50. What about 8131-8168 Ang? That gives 3.60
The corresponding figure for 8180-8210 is 3.45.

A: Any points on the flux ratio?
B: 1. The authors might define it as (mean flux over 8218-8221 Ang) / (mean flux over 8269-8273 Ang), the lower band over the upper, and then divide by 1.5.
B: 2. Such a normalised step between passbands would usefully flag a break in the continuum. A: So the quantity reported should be 0.681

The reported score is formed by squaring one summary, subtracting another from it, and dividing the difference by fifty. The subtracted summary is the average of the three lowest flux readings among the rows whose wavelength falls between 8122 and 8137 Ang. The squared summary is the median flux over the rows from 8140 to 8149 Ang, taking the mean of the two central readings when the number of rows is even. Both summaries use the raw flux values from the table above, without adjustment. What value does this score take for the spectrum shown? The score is 0.81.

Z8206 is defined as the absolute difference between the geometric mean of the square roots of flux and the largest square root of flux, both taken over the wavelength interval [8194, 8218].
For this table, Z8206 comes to 0.071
